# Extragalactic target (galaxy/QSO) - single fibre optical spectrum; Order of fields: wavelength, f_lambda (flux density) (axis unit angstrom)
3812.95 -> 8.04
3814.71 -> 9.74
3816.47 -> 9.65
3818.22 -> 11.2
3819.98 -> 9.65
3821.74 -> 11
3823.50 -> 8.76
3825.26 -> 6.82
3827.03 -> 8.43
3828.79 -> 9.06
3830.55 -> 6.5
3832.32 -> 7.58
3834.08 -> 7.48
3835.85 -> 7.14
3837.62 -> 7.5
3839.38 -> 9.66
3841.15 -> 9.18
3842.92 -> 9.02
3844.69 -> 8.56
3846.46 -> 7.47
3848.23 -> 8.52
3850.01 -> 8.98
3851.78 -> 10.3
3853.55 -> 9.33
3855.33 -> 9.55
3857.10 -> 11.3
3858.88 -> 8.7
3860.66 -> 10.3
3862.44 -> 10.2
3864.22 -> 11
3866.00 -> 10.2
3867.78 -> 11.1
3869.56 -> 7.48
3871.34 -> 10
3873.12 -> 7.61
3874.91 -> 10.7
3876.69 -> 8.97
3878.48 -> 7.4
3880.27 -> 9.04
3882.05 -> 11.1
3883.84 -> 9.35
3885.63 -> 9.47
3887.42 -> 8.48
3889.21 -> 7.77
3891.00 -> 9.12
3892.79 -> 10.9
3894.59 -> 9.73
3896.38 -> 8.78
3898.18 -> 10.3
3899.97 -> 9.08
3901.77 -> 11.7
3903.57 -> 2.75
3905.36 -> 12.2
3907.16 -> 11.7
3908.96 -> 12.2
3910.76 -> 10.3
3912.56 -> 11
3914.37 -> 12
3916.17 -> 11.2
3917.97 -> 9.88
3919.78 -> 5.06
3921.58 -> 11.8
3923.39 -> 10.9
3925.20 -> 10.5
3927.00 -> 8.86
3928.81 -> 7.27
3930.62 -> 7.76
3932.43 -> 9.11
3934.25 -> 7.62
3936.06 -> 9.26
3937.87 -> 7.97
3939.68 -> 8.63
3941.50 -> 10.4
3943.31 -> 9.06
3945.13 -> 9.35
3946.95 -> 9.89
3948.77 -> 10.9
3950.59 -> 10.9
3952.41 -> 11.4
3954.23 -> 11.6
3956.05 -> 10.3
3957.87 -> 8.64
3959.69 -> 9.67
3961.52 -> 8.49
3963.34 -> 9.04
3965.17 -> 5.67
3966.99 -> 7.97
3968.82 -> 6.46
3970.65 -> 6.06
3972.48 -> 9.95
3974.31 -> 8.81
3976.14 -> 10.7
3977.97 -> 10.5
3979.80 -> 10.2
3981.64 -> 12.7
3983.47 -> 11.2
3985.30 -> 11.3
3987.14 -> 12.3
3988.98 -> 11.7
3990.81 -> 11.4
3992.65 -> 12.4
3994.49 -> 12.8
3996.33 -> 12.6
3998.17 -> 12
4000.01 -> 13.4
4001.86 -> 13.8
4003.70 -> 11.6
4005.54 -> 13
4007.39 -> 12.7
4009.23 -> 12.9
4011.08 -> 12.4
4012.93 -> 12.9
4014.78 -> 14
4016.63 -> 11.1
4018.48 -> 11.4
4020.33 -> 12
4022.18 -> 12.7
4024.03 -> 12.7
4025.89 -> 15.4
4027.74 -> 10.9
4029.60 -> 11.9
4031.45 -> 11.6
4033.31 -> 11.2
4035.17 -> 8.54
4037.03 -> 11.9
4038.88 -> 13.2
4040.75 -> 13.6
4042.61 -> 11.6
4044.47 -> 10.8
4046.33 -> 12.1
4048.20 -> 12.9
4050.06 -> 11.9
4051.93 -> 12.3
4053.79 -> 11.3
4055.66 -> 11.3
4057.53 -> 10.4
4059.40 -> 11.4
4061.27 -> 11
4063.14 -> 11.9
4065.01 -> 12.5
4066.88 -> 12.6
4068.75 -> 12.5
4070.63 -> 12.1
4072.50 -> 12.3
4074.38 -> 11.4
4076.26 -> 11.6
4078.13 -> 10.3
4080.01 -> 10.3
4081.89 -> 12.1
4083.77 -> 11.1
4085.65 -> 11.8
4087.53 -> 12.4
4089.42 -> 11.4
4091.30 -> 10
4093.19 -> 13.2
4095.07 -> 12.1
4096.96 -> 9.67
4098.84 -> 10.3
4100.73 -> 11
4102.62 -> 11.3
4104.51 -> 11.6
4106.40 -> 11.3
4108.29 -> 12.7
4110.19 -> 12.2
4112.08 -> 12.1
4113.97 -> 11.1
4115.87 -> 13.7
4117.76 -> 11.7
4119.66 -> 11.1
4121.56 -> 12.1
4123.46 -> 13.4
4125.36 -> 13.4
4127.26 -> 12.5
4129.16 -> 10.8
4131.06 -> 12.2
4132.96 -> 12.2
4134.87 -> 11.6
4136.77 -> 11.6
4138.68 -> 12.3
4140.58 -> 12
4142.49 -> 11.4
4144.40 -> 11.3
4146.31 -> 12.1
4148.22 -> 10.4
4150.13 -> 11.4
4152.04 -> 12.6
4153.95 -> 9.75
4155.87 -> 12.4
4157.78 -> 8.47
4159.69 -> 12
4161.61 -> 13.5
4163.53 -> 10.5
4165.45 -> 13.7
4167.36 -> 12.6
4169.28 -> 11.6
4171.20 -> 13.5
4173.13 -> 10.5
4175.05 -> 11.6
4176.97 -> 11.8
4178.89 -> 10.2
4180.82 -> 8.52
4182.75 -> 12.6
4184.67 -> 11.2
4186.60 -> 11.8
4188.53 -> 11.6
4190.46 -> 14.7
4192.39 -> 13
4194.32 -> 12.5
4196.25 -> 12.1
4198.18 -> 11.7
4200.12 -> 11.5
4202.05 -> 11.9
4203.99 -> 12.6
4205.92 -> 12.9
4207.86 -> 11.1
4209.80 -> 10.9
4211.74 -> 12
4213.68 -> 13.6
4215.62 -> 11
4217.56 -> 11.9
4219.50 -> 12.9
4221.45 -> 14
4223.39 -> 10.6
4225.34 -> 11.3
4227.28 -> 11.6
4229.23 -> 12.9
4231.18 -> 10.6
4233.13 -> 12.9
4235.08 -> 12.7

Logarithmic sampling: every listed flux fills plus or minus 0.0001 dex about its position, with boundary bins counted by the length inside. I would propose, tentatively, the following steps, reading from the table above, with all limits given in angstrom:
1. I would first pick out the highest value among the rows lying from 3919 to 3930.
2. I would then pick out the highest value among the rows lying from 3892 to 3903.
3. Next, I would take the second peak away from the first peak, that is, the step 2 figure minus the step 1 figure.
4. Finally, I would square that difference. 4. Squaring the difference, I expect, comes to 0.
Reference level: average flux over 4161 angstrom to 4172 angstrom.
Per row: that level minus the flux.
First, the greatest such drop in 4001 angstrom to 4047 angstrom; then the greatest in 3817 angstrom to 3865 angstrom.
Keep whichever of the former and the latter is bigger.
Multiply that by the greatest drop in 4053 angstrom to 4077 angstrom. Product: 13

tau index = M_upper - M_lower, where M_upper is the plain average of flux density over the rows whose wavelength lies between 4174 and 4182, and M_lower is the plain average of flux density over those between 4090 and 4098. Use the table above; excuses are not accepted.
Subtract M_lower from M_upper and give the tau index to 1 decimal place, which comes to -0.7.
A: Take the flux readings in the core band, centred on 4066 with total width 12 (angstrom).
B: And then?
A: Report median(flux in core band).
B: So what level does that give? 12.3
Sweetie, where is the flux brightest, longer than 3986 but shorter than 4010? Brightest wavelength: 4001.86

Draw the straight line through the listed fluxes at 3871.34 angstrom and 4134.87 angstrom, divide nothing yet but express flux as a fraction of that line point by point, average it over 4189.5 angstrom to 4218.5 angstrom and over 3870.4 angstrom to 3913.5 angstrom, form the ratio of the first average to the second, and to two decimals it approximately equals 1.08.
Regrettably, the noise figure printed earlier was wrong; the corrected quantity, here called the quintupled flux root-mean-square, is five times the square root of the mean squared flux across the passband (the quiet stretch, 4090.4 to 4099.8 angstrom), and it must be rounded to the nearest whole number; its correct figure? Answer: 56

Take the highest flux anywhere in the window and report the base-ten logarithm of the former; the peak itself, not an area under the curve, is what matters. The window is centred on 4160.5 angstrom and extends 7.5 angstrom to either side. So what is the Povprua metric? 1.14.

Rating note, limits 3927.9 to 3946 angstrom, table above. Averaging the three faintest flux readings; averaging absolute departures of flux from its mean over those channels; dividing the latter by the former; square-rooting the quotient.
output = 0.32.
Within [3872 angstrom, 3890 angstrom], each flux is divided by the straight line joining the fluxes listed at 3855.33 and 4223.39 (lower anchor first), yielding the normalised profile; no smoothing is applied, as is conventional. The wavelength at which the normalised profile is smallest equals 3878.48 angstrom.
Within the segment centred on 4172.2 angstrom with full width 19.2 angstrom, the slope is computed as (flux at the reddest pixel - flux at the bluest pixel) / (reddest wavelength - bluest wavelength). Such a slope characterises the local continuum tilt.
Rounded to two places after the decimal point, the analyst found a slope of -0.11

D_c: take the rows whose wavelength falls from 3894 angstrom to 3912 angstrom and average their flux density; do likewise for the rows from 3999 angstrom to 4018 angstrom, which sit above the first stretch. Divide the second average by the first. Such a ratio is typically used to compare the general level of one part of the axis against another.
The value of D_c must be 1.29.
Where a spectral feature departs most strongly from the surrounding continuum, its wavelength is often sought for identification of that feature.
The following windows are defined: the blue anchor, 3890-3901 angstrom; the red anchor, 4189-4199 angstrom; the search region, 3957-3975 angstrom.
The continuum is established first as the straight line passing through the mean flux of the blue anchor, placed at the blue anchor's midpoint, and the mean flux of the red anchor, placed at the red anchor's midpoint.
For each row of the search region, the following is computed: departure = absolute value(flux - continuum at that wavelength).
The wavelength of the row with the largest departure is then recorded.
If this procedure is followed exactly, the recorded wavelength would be 3965.17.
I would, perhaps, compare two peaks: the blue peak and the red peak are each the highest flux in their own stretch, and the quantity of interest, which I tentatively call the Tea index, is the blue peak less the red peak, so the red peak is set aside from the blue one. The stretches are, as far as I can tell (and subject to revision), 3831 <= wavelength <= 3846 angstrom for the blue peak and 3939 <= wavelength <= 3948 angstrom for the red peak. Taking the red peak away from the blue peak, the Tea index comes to -0.7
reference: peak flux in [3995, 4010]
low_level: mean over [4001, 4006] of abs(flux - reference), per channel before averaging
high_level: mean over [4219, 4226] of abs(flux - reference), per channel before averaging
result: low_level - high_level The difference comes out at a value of -0.7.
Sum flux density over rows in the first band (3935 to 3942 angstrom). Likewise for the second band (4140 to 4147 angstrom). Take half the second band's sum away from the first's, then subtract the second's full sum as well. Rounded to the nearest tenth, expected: -33.9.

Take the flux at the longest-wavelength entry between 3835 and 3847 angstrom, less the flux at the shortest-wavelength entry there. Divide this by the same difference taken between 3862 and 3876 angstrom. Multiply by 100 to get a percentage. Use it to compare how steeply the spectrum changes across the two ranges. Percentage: 66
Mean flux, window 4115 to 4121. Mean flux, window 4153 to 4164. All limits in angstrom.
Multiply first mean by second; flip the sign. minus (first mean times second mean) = -135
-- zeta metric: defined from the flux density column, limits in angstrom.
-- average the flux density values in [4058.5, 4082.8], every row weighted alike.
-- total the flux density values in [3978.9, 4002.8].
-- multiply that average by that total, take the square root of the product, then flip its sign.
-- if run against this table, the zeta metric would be -43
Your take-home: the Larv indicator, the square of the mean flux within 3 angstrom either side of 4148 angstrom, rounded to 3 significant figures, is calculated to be 128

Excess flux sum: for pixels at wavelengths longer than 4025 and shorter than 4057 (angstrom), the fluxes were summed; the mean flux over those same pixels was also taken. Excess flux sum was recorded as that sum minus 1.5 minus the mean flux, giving 189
